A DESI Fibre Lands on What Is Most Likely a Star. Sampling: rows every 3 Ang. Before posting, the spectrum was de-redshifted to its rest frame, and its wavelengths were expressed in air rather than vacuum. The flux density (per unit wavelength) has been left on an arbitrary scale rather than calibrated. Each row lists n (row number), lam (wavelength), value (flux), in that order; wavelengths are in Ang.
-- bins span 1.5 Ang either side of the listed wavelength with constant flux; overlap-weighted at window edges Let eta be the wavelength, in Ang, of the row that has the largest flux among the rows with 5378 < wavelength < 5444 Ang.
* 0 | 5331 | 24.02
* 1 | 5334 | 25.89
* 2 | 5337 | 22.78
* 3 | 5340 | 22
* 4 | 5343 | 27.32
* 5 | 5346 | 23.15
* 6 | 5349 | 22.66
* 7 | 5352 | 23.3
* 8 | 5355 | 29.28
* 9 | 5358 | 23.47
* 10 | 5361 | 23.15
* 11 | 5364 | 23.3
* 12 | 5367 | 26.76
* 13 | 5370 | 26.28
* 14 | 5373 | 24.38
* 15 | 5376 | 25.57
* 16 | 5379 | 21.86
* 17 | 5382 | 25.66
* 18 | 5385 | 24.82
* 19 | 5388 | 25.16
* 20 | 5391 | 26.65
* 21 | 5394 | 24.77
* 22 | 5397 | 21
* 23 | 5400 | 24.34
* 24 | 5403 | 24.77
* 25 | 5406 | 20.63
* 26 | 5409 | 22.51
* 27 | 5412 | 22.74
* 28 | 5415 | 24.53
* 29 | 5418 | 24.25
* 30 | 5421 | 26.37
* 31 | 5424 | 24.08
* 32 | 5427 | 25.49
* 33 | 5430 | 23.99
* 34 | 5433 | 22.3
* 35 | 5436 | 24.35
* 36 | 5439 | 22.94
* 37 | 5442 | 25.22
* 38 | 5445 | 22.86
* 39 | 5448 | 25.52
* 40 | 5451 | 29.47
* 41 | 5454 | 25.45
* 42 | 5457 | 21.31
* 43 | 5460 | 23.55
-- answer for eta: 5391 Ang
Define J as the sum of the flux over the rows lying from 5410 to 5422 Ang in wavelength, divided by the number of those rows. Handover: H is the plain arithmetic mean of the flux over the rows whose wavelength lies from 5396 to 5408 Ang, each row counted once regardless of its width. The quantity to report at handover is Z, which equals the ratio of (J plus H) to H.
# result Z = 2.08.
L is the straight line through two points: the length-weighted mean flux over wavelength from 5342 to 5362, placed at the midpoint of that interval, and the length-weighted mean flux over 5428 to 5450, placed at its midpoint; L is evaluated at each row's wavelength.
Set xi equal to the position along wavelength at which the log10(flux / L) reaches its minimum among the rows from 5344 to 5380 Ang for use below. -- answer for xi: 5379 Ang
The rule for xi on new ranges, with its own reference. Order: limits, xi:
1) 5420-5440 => 5433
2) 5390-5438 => 5406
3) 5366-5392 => 5379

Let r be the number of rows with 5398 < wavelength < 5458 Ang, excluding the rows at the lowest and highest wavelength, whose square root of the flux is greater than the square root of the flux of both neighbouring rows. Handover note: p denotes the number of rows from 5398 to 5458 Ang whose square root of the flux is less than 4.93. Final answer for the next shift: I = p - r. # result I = 3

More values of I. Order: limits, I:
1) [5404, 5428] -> 3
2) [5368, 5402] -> -1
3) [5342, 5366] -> 5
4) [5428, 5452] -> 2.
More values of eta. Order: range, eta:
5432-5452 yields 5451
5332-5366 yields 5355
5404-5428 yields 5421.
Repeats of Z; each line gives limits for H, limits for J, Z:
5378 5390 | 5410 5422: 2.00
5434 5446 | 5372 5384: 2.02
